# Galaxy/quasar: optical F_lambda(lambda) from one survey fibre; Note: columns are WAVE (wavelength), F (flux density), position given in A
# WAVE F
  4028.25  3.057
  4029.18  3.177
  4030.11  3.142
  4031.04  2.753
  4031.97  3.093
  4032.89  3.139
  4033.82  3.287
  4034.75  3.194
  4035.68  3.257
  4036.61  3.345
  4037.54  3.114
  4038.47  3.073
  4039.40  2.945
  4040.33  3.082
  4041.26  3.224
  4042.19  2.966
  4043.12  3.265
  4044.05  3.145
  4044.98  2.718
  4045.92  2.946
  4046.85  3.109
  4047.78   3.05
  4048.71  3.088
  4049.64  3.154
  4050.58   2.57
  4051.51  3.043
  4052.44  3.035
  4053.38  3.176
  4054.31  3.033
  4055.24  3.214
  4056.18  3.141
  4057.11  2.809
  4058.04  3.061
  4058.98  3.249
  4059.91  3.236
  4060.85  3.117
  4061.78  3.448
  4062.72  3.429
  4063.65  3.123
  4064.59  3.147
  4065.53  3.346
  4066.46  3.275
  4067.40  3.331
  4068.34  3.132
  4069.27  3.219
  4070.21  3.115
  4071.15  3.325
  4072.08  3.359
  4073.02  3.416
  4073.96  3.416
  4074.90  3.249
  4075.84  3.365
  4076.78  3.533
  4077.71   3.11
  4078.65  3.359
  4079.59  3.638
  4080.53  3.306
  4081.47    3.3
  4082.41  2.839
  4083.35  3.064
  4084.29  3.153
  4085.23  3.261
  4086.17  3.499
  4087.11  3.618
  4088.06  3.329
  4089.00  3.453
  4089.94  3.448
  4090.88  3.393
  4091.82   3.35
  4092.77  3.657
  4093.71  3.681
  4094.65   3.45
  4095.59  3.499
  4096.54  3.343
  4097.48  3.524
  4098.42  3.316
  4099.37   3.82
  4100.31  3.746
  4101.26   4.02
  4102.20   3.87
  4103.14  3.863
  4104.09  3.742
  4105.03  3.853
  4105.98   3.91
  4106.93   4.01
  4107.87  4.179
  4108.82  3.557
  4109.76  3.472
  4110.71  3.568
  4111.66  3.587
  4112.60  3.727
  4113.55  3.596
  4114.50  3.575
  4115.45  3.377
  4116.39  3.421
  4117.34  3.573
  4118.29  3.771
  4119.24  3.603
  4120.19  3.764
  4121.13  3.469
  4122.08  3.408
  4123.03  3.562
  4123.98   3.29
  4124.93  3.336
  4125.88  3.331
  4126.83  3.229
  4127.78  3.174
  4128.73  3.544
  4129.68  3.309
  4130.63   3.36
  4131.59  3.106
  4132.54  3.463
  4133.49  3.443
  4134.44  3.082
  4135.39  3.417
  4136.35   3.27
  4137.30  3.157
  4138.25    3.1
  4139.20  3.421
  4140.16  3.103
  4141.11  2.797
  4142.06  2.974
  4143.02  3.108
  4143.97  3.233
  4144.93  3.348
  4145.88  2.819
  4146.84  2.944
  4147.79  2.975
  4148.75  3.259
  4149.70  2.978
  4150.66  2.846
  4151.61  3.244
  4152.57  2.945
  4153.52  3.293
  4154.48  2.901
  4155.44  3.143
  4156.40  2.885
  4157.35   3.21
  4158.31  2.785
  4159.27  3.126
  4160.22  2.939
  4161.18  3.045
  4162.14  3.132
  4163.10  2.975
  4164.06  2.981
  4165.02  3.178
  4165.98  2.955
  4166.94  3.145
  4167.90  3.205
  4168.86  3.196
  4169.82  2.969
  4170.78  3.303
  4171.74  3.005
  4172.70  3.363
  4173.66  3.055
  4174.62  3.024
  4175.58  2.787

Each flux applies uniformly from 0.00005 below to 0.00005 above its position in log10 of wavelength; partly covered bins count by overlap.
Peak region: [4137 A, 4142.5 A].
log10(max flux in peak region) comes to 0.534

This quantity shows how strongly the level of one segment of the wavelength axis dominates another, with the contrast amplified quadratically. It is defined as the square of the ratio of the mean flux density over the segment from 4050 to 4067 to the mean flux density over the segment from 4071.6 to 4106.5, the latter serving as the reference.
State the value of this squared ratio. 0.812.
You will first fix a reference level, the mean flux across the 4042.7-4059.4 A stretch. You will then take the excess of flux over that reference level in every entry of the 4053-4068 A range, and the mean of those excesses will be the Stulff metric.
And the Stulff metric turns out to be 0.15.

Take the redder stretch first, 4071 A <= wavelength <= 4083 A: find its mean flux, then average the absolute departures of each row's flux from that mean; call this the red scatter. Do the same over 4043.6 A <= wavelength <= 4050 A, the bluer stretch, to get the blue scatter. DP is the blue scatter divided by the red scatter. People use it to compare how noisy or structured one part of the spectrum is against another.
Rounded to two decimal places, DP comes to 0.90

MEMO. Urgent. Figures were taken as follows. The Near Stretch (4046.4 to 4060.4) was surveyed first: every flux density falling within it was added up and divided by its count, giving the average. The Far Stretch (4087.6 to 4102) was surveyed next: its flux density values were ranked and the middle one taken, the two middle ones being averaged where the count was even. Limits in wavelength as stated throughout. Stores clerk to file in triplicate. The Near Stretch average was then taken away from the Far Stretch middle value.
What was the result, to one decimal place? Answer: 0.4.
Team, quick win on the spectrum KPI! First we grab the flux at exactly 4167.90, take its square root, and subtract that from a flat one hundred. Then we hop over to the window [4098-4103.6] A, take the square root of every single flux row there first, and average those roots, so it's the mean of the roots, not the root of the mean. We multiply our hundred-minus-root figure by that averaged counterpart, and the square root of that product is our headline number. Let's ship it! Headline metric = 13.81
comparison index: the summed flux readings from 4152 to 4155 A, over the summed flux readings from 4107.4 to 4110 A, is 0.82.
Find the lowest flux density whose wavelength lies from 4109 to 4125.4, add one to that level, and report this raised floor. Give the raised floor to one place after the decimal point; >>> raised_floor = 4.3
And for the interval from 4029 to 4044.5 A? 3.8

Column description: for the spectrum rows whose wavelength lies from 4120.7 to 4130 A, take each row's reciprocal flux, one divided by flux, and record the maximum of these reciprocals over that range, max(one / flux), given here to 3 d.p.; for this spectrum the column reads 0.315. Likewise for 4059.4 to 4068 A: 0.321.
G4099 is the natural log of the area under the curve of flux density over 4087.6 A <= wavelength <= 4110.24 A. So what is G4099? 4.41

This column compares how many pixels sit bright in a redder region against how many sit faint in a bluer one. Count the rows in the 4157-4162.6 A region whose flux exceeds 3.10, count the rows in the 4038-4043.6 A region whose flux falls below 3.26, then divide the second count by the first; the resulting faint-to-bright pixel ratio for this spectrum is 1.7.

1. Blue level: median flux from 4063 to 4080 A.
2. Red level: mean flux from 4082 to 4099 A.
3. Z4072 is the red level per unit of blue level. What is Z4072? 1.02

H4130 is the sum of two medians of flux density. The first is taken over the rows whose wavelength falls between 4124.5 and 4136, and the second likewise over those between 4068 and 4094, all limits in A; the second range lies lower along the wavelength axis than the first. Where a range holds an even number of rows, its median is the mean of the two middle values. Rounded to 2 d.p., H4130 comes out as 6.69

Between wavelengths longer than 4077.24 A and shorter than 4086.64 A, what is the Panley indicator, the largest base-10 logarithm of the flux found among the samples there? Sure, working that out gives 0.561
